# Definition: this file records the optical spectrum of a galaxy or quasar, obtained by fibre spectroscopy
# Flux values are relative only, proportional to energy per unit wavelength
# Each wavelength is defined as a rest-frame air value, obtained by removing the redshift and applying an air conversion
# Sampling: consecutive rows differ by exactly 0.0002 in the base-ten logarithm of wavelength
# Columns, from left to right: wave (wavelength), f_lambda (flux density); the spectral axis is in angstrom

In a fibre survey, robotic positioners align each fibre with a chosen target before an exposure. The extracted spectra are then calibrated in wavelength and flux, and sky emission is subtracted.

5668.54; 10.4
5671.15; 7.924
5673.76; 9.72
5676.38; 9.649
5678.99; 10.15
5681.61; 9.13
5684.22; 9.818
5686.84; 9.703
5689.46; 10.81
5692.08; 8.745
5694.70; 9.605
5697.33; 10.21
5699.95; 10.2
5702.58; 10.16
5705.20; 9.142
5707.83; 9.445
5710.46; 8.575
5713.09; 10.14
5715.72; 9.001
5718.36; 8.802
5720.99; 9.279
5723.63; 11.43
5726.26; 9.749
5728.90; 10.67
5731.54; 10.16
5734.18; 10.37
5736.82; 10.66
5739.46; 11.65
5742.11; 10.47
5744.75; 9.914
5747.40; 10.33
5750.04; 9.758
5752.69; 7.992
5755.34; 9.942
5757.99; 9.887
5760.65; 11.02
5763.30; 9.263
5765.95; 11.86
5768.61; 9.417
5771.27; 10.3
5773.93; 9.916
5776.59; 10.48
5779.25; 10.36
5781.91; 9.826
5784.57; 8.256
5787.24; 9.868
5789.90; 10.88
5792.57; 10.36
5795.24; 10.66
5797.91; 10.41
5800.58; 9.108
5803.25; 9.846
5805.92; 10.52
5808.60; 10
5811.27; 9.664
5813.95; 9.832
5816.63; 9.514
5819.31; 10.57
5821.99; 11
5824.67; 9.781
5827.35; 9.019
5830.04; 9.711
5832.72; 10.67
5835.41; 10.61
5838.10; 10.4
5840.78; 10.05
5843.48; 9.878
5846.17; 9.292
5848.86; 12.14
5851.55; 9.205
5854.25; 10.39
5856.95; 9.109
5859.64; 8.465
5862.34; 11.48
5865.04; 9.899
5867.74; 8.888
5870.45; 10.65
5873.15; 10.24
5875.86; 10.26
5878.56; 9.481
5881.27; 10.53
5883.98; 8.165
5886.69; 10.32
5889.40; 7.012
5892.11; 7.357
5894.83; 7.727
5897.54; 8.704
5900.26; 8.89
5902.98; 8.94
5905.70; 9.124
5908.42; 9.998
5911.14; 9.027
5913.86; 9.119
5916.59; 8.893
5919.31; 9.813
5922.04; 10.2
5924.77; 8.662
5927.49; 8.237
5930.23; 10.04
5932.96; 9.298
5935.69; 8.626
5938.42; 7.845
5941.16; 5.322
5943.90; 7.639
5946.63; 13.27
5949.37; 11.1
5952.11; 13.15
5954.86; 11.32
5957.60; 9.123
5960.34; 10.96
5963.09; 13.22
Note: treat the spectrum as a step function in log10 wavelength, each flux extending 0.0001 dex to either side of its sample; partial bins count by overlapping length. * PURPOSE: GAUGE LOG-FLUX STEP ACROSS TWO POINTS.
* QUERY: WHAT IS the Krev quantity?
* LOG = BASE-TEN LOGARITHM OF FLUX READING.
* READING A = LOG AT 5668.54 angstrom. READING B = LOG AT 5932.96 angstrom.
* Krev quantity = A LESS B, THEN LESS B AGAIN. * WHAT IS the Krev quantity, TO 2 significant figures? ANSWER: -0.92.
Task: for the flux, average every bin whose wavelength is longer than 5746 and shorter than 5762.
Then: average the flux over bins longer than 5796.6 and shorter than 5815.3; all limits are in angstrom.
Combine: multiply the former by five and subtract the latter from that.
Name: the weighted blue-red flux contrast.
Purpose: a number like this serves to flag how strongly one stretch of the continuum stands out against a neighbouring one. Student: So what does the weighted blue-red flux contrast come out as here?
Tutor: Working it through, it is 39.2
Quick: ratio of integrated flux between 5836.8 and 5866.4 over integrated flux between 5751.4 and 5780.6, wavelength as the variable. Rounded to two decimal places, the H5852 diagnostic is 1.01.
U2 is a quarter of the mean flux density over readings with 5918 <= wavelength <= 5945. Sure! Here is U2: 2.14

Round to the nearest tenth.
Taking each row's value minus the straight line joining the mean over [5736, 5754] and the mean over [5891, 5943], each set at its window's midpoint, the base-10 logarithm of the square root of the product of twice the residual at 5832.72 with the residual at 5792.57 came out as 0.1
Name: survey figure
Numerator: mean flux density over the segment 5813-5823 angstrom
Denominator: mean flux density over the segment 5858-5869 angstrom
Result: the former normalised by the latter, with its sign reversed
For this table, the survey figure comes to -1.06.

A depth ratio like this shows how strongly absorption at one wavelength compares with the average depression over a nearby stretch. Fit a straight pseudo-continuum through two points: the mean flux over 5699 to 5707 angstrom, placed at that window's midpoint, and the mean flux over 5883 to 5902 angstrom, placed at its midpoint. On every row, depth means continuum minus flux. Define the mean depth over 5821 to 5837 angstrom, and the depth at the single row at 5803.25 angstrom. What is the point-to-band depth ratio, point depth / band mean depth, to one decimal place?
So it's 0.6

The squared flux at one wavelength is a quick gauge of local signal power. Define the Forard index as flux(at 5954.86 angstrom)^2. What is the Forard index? 128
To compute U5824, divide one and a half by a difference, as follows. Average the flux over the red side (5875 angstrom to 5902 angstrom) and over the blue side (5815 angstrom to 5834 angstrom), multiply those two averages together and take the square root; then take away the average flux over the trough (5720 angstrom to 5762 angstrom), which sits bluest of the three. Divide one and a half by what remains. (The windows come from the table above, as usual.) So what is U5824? -1.9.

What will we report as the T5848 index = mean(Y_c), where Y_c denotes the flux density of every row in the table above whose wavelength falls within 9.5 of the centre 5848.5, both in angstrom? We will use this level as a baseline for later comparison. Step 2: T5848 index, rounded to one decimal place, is 10.0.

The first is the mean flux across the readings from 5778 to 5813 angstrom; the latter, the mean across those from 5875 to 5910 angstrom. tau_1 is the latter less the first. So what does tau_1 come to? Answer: -1.0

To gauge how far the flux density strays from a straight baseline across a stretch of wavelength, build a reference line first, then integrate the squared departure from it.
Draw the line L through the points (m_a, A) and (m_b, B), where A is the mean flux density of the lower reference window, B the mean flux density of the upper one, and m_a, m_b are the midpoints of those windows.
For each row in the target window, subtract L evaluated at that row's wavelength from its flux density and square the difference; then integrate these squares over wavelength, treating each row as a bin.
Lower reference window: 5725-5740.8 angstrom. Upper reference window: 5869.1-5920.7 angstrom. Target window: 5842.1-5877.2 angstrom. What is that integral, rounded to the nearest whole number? 45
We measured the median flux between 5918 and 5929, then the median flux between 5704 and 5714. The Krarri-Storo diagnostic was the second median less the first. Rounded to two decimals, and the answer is 0.06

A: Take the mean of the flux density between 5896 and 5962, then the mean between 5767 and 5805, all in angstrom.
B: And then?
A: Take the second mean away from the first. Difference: -0.51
